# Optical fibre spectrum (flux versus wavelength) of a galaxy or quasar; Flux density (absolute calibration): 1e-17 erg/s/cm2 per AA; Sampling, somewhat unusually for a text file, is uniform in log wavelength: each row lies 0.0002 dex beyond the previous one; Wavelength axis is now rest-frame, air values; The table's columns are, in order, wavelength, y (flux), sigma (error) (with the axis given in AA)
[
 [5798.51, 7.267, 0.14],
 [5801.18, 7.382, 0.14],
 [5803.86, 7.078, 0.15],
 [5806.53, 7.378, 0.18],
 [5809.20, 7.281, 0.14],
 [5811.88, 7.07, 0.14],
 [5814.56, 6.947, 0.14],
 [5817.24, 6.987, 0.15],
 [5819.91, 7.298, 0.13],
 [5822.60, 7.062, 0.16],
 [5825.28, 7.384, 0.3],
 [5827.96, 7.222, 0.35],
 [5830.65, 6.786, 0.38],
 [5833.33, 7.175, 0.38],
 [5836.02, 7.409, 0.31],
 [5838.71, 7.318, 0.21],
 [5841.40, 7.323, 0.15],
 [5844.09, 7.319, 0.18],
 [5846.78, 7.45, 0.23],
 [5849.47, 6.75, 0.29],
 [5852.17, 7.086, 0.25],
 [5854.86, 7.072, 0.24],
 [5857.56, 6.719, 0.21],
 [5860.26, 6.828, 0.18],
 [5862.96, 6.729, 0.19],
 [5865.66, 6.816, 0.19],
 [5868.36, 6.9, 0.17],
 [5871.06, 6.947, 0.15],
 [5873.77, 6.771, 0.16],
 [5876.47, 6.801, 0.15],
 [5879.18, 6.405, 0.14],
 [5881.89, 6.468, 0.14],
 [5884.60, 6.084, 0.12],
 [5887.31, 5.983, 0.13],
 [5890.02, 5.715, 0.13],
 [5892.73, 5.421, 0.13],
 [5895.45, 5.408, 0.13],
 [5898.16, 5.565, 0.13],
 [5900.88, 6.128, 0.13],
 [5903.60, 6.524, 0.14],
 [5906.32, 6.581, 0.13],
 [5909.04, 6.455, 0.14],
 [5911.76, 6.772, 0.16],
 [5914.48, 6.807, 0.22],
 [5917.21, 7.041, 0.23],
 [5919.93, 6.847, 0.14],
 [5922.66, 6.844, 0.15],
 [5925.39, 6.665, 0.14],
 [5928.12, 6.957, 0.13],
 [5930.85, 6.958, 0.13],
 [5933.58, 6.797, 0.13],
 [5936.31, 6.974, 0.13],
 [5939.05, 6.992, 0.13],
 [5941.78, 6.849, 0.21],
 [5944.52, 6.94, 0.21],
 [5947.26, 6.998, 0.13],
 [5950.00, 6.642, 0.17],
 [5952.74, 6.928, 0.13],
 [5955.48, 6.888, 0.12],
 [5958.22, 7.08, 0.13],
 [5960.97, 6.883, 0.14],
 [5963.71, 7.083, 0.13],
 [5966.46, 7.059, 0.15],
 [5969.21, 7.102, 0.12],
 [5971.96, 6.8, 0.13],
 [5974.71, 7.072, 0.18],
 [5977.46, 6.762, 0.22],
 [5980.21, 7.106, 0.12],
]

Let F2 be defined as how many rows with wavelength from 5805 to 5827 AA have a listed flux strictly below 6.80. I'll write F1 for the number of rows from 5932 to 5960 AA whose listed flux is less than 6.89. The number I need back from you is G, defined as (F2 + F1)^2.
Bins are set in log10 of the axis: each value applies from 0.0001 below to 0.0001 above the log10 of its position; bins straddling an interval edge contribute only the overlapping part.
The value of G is 16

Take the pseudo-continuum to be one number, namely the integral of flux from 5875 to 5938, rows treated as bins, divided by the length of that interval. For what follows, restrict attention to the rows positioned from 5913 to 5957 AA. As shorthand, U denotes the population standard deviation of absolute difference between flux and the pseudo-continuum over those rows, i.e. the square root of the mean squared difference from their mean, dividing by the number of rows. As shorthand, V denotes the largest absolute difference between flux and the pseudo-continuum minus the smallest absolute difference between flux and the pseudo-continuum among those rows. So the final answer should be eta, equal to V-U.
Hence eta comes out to 0.29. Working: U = 0.111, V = 0.40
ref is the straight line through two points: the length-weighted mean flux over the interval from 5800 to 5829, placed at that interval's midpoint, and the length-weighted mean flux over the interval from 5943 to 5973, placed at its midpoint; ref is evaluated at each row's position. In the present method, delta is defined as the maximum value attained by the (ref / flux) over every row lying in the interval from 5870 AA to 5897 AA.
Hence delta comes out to 1.30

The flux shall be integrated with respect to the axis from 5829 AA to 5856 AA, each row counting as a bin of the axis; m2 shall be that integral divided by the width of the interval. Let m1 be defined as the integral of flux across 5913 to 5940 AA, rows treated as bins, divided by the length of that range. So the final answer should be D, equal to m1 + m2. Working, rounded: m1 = 6.9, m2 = 7.17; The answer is 14.1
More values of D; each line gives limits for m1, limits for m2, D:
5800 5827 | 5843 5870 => 14.1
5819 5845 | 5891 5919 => 13.5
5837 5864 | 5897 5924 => 13.6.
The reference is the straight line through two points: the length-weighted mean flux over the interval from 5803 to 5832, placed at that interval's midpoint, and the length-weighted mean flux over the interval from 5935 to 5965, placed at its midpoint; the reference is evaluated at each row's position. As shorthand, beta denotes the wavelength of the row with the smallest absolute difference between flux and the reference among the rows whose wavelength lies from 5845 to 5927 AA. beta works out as 5852.17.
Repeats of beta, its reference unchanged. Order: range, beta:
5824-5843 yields 5833.33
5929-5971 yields 5952.74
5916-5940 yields 5930.85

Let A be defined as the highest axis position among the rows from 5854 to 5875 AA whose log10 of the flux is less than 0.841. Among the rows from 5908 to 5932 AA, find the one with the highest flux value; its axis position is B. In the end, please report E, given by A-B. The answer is -43.4 AA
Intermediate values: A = 5873.77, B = 5917.21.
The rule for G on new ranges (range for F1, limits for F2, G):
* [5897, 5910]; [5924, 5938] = 49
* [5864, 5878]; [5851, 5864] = 25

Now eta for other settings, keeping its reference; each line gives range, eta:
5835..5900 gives 0.71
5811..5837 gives 0.43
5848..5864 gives 0.21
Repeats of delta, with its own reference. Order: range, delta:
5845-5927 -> 1.30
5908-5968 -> 1.09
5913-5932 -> 1.05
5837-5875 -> 1.06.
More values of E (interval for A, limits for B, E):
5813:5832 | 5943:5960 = -127.6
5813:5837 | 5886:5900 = -56.7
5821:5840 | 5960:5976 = -138.6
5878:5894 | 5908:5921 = -24.5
